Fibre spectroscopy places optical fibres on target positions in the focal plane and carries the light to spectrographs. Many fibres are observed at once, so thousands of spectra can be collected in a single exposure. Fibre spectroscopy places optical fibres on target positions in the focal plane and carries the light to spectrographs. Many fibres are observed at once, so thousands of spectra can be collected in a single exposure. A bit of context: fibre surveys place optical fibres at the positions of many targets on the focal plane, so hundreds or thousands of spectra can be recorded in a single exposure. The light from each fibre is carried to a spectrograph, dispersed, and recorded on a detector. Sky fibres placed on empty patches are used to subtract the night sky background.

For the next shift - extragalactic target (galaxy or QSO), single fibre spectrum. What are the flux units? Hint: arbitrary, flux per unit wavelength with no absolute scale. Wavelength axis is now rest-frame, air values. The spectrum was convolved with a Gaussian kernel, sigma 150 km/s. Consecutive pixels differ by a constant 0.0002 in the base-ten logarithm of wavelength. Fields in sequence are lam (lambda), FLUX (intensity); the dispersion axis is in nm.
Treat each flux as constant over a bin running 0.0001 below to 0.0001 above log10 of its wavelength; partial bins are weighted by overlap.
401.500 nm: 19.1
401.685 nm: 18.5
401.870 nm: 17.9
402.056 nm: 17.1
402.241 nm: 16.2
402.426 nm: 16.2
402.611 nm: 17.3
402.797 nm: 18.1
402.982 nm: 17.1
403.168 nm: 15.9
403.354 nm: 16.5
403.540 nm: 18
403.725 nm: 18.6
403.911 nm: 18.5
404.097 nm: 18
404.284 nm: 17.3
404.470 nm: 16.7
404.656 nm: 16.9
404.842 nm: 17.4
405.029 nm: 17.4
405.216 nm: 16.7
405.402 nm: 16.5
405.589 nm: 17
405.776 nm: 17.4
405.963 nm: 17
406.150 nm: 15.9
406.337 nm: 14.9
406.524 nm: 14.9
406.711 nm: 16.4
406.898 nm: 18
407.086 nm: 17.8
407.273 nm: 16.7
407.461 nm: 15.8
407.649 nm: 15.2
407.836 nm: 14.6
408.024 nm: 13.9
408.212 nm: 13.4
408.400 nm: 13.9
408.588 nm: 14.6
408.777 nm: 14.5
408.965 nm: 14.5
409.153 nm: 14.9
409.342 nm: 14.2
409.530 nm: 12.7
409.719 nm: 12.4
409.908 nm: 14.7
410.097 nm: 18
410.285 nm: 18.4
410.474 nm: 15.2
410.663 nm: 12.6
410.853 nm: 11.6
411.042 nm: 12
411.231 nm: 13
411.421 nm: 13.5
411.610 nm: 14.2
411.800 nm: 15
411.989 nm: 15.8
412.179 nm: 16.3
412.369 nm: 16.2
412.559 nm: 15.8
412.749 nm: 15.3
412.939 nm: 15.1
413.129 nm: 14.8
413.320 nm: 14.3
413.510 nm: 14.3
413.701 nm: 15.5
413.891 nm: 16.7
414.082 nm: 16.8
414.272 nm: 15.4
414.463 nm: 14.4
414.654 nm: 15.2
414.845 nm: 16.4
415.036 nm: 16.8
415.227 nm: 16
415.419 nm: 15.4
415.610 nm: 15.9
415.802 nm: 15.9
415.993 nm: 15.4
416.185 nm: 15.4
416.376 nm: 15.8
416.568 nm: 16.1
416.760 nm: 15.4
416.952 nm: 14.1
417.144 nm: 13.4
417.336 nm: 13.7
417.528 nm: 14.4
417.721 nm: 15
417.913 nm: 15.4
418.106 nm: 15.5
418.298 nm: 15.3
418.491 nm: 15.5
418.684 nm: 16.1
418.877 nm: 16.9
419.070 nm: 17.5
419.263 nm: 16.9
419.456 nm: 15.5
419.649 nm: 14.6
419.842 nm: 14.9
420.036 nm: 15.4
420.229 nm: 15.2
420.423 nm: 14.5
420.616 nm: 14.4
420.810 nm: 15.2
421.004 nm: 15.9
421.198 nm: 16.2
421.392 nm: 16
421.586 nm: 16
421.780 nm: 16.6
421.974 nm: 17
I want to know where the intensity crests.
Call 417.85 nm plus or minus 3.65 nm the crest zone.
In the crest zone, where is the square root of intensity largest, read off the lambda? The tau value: 419.070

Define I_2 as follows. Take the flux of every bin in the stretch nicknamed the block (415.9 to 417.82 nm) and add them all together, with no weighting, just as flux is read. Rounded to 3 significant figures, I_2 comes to 149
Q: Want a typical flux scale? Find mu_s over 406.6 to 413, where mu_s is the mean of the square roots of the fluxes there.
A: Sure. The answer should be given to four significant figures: 3.852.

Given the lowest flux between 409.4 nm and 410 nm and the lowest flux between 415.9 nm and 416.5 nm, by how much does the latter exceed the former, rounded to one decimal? 3.0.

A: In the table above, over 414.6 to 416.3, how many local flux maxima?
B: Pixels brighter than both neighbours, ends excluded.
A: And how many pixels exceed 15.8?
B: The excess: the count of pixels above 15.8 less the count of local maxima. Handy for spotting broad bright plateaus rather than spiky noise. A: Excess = 4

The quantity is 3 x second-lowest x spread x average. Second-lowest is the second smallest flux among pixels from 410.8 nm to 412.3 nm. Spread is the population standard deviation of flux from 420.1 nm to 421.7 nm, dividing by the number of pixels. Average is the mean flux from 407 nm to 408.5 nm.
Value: 361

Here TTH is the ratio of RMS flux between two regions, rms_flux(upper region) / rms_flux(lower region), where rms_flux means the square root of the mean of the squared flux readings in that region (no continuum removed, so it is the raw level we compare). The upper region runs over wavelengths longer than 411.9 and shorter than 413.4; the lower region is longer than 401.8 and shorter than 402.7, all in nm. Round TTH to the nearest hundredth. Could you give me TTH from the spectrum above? 0.91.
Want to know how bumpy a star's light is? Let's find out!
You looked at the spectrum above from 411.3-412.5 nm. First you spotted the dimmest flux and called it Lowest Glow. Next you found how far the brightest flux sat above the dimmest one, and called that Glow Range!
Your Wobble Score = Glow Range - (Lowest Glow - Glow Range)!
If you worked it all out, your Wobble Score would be -7.9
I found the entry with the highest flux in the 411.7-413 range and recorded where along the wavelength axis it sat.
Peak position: 412.179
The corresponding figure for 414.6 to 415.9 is 415.036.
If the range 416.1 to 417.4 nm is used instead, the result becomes 416.568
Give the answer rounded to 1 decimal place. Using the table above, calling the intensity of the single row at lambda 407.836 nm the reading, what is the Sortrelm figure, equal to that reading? 14.6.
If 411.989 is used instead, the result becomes 15.8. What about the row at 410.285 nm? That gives 18.4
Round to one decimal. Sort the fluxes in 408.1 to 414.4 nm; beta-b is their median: 14.7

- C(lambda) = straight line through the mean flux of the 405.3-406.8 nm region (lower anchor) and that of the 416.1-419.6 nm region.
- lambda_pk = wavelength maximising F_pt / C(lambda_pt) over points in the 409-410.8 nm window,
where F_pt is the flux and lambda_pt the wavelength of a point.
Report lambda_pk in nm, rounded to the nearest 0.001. 410.285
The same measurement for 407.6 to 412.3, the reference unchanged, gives 410.285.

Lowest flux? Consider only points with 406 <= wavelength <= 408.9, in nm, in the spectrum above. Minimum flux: 13.4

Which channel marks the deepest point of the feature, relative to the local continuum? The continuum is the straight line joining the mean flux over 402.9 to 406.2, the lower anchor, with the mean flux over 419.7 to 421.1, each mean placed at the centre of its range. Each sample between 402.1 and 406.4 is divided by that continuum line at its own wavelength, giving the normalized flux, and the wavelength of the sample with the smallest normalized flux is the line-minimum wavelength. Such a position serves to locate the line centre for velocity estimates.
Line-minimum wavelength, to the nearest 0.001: 406.337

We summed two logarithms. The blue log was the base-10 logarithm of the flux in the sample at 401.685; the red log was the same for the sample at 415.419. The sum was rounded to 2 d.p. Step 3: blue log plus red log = 2.45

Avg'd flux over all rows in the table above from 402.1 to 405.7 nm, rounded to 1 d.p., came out 17.2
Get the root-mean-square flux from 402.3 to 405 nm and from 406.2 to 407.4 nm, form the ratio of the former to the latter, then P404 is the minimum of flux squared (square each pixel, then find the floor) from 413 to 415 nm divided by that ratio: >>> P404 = 195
